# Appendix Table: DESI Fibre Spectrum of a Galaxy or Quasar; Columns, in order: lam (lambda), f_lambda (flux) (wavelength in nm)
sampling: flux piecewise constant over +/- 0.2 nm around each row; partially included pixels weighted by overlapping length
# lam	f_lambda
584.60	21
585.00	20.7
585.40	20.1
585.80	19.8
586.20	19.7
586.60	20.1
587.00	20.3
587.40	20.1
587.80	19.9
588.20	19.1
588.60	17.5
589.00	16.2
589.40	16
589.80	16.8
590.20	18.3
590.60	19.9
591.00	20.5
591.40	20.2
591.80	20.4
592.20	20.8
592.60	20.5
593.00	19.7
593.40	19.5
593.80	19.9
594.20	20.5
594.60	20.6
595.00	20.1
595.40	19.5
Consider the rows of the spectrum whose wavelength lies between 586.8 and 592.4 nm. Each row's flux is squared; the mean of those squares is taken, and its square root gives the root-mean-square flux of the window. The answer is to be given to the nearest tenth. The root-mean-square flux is 19.1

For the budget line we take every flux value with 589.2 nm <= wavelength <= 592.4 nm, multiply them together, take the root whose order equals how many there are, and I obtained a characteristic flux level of 19.0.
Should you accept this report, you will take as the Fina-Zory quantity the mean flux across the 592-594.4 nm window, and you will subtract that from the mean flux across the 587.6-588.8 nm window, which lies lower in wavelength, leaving -1.3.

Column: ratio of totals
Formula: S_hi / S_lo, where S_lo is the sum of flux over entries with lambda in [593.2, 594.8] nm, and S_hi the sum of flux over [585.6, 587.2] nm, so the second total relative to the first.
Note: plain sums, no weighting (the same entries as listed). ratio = 0.99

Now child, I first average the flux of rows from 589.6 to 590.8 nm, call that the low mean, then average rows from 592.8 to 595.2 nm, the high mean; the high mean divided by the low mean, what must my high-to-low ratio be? 1.09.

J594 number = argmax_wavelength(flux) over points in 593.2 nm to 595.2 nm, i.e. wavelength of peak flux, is 594.60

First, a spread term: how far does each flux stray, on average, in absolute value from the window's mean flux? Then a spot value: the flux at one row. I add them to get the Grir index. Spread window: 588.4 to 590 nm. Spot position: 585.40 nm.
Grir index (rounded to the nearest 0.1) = 20.6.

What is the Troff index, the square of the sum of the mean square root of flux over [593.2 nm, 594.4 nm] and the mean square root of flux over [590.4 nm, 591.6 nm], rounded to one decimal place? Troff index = 80.3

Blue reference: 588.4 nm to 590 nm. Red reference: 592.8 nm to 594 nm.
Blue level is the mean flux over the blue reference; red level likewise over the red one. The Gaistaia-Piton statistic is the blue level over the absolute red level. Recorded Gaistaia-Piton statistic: 0.84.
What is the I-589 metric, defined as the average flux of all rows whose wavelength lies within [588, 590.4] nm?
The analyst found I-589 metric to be 17.3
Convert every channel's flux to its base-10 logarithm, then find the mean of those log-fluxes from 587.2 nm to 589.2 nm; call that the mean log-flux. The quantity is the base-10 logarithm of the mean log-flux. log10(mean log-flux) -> 0.1028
